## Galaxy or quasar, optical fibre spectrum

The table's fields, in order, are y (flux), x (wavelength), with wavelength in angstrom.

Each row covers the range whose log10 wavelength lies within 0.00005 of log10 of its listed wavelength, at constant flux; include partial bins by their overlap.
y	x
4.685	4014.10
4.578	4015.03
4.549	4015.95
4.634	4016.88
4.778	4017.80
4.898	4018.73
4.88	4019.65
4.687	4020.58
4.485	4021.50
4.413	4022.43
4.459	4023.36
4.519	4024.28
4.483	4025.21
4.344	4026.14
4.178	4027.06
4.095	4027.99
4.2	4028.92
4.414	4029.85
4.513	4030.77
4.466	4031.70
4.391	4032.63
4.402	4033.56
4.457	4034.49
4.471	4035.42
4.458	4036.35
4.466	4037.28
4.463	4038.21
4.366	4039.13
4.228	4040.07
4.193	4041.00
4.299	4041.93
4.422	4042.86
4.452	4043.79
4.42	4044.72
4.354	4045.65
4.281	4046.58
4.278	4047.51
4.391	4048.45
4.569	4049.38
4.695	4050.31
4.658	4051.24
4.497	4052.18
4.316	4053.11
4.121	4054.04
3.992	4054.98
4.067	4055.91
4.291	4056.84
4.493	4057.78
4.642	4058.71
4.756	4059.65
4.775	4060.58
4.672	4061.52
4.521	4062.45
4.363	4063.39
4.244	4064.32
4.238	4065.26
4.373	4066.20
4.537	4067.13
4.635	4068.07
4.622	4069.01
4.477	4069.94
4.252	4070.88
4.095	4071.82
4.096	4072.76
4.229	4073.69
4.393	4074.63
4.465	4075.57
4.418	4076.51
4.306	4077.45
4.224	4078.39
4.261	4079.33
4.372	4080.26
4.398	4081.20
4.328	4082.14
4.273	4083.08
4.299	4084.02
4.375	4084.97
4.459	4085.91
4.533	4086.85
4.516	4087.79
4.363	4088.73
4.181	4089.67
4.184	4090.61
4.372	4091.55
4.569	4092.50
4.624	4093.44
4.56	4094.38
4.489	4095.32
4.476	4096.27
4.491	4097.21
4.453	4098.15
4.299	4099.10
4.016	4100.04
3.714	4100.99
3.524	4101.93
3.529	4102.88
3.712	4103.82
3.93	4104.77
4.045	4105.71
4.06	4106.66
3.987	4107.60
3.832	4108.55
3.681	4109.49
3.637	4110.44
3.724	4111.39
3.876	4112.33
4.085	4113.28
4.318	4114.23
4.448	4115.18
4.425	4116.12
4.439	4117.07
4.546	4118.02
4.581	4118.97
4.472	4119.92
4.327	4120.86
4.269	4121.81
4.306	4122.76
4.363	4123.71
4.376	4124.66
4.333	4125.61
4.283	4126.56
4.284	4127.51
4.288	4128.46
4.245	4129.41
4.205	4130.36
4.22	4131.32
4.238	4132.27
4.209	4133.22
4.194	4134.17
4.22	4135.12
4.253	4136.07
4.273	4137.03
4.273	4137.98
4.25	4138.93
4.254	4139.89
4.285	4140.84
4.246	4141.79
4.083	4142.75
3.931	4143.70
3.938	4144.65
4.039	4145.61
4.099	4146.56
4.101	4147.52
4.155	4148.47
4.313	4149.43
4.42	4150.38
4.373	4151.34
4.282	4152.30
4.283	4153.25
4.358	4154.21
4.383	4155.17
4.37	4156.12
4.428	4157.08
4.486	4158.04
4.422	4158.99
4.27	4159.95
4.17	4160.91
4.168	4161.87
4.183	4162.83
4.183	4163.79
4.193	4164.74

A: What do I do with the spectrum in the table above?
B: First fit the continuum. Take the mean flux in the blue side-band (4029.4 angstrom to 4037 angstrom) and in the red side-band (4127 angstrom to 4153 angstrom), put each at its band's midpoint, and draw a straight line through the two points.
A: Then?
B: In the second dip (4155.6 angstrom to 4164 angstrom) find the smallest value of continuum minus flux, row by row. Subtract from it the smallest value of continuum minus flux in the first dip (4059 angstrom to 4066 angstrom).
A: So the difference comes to 0.073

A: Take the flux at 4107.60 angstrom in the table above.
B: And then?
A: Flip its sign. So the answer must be -3.99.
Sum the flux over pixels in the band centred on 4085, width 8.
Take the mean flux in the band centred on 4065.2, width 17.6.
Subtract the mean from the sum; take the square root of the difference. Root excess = 5.9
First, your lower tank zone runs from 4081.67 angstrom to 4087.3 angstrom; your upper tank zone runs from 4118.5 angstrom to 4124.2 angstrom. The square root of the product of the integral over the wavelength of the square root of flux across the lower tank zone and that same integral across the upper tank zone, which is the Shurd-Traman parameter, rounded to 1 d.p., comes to 11.9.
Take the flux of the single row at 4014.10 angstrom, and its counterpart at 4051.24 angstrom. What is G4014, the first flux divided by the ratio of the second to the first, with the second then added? 9.37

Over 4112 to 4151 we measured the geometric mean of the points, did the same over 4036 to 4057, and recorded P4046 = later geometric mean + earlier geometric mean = 8.61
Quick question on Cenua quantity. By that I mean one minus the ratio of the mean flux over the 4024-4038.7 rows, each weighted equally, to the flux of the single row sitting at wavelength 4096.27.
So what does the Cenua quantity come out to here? 0.018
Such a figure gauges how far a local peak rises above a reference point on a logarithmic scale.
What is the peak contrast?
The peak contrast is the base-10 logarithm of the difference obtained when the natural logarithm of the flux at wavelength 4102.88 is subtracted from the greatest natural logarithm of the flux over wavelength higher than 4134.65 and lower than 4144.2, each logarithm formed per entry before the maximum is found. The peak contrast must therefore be -0.71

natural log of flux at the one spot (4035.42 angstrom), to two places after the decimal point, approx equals 1.50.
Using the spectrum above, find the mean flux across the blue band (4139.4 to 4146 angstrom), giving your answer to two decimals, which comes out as 4.11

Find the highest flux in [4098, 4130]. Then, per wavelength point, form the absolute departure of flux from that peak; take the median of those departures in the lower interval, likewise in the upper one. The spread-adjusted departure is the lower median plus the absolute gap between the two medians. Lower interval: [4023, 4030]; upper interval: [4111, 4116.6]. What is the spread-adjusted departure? 0.38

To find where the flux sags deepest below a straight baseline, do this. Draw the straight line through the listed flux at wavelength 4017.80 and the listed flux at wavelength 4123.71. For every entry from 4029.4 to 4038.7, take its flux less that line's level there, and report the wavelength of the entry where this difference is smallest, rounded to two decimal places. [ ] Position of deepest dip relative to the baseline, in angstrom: 4032.63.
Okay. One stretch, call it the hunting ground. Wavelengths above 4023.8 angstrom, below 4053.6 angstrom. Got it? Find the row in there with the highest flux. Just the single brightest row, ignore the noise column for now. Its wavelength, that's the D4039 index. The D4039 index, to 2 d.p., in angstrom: 4050.31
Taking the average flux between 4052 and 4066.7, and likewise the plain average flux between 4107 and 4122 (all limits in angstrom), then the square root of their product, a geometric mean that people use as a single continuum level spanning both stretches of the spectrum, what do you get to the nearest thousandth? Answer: 4.280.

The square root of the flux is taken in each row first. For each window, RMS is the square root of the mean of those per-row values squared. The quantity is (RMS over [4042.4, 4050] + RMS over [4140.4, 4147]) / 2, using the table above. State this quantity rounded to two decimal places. 2.06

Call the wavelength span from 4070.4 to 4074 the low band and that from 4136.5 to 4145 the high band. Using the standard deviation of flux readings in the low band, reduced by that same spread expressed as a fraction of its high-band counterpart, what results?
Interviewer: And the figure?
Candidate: -0.5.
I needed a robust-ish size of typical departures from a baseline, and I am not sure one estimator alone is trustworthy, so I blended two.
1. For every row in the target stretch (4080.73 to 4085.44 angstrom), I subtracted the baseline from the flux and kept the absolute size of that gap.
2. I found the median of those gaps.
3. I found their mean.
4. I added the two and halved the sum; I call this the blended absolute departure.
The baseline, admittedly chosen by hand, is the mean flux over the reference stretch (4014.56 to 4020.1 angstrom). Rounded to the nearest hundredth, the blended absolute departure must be 0.39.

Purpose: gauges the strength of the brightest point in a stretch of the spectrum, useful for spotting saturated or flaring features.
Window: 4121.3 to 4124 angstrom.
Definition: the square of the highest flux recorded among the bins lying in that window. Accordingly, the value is 19.0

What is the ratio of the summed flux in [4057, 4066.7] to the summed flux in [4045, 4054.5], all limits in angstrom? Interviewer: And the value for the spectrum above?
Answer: 1.02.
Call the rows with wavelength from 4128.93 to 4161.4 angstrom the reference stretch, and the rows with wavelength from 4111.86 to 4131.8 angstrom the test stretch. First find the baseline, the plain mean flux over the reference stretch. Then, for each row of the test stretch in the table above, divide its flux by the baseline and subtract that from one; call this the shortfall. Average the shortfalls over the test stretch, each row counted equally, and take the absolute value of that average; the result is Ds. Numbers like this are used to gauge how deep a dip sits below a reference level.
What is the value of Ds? 0.018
